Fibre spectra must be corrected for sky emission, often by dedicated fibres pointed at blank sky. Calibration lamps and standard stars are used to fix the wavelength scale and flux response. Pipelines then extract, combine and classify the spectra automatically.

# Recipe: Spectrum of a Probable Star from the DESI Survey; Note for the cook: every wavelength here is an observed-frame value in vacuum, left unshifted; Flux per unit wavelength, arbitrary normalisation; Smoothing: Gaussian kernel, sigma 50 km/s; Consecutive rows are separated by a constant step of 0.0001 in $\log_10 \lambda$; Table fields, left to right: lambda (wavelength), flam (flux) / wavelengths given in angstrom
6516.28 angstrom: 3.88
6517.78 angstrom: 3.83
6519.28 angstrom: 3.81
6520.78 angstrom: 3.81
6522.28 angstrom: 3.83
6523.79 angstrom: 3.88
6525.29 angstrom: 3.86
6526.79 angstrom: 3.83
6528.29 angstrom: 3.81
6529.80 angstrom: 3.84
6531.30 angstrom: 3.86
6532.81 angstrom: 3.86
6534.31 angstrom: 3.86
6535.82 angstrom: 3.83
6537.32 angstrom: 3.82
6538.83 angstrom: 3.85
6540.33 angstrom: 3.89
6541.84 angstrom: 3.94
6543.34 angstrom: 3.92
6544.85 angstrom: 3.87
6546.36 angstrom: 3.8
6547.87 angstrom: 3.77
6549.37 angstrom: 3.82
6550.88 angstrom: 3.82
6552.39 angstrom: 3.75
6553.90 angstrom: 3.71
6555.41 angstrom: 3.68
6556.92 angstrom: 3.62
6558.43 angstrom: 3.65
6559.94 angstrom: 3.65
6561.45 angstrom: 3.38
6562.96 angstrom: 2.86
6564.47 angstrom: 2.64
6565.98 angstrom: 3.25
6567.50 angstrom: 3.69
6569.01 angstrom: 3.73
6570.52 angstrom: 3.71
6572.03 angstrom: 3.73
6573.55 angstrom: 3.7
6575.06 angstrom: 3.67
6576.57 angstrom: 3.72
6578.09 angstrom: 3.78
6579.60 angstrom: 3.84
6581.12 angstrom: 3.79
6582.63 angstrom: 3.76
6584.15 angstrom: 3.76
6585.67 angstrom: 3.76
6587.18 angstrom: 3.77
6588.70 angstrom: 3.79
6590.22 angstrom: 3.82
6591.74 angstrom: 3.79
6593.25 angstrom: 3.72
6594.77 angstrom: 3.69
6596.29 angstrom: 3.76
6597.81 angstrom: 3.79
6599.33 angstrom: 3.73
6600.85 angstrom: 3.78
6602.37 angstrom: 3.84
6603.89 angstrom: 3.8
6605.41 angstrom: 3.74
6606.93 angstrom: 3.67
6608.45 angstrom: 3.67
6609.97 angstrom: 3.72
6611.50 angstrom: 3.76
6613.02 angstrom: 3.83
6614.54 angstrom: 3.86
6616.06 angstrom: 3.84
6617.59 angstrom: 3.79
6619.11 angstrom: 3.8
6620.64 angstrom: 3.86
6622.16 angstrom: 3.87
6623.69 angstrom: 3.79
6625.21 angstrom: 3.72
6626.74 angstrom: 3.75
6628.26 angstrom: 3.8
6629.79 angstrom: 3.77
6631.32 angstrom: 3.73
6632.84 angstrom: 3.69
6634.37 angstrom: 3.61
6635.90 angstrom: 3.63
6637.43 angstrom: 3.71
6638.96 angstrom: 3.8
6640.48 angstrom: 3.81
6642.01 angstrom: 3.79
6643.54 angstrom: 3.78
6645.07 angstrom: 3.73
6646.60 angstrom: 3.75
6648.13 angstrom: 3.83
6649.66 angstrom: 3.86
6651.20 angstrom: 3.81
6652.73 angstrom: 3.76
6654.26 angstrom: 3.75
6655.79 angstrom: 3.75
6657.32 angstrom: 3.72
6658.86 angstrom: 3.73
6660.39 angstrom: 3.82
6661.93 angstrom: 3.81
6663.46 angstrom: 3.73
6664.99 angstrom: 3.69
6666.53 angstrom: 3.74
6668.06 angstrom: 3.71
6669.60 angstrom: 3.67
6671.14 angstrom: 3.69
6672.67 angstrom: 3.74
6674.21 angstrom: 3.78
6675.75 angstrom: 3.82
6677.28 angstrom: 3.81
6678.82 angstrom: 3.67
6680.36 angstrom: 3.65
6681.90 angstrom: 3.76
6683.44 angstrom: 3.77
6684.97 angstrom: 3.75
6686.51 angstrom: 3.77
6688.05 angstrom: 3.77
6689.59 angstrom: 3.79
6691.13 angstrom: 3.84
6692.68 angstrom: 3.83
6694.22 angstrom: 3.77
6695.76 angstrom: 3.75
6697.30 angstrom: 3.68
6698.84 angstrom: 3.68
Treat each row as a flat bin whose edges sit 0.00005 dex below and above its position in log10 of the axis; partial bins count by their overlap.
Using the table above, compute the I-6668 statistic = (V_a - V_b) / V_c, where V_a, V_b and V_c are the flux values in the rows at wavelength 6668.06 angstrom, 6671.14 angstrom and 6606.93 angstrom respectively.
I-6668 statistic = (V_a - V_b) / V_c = 0.005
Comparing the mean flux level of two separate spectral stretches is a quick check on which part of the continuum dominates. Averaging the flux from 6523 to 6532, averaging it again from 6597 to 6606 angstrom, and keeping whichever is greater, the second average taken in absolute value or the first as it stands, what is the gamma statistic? 3.85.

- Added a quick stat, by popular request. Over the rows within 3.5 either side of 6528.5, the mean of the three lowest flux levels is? 3.83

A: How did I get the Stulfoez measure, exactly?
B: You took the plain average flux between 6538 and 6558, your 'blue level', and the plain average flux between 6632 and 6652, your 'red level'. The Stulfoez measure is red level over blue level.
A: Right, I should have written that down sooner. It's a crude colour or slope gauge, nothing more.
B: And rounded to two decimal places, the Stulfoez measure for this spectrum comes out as 0.99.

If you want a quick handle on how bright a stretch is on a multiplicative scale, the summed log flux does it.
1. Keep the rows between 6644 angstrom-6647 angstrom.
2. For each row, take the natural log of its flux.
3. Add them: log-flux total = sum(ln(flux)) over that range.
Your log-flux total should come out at 2.6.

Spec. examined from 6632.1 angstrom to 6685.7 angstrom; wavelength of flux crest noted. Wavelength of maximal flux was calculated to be 6649.66 angstrom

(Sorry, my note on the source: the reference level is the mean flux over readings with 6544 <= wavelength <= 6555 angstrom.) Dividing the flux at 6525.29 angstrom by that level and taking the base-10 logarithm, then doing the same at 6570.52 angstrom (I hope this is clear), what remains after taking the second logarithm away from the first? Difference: 0.017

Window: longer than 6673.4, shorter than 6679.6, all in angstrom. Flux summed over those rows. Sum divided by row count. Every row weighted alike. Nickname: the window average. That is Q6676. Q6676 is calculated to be 3.77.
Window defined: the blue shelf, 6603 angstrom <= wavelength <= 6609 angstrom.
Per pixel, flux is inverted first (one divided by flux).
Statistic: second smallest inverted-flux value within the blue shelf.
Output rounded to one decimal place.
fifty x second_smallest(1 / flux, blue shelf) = 13.4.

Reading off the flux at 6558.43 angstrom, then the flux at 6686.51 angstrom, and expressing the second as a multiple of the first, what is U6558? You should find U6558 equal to 1.03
